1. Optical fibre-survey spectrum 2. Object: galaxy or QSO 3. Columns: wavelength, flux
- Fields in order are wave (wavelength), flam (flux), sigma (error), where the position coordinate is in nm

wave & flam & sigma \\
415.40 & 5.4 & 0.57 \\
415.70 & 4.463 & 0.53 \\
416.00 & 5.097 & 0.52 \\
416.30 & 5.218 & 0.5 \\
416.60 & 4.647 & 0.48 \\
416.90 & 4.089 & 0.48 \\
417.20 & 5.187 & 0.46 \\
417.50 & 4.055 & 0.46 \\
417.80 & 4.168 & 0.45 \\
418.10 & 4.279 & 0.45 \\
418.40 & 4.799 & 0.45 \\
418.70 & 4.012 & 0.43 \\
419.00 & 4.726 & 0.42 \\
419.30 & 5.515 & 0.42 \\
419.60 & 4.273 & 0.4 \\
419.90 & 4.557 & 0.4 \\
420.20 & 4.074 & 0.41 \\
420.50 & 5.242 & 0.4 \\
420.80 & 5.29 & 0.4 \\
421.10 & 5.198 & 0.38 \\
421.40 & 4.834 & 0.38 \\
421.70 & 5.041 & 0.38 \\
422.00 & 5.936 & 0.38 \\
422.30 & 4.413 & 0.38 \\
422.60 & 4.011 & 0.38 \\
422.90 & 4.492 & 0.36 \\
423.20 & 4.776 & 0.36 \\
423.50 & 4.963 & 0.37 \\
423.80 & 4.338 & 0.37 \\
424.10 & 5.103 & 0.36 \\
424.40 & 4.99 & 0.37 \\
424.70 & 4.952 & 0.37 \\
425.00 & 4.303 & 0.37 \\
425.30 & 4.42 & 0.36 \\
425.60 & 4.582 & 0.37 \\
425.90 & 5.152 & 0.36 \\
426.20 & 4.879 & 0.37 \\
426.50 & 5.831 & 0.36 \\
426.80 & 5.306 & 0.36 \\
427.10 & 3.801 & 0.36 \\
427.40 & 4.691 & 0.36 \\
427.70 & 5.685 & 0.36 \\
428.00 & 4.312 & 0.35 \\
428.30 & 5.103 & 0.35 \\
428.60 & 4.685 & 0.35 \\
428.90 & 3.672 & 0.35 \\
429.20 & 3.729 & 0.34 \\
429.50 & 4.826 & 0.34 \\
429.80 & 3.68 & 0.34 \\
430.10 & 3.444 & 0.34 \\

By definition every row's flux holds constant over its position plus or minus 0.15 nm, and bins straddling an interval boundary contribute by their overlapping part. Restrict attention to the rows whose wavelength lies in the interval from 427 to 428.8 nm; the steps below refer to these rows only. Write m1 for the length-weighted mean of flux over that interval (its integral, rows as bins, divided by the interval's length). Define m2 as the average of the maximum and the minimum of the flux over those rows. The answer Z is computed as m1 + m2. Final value 9.5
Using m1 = 4.71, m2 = 4.74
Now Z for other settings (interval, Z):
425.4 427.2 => 9.8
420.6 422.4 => 10.3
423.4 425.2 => 9.5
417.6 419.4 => 9.3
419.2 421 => 9.6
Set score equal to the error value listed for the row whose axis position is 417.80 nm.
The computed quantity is 0.45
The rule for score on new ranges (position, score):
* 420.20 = 0.41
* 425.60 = 0.37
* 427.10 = 0.36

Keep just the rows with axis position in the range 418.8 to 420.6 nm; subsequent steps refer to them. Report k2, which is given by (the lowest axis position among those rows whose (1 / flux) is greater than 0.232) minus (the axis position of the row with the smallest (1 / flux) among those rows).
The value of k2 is 0.30 nm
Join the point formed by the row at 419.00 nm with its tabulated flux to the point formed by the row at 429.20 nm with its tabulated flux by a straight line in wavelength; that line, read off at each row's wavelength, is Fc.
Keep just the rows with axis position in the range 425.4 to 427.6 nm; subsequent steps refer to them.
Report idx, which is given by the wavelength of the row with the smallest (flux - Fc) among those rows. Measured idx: 427.10 nm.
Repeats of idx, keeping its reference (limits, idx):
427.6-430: 428.90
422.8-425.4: 423.80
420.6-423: 422.60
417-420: 417.50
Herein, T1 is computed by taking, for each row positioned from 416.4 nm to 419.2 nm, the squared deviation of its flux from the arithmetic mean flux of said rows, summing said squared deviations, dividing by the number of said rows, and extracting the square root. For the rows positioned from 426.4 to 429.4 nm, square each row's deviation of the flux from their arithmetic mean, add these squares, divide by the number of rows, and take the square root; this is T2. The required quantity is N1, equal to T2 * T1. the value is 0.30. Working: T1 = 0.39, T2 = 0.76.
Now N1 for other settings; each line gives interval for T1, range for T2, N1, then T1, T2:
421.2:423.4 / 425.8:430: 0.40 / 0.56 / 0.71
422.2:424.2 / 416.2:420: 0.17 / 0.35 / 0.47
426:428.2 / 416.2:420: 0.32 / 0.68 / 0.47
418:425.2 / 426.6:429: 0.32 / 0.49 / 0.66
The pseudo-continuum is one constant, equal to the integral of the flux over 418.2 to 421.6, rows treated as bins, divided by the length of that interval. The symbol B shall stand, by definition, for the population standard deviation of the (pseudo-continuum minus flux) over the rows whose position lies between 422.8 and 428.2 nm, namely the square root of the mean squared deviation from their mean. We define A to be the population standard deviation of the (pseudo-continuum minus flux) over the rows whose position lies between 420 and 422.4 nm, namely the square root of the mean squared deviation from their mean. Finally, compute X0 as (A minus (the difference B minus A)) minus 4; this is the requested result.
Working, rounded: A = 0.53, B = 0.49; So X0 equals -3.4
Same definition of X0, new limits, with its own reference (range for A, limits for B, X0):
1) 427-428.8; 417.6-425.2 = -3.3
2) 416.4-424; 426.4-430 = -3.7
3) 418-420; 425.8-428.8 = -3.7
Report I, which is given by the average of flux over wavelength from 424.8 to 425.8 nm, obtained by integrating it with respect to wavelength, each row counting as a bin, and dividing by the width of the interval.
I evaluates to 4.50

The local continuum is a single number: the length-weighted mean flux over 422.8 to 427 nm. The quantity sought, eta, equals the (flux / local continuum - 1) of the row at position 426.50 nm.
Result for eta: 0.20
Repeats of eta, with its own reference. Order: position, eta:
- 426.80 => 0.09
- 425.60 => -0.06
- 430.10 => -0.29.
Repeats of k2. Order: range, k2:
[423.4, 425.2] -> 0.90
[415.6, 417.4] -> 0.60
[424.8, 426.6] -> -1.50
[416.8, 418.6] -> -0.30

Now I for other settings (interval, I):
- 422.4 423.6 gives 4.54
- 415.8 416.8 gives 4.92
